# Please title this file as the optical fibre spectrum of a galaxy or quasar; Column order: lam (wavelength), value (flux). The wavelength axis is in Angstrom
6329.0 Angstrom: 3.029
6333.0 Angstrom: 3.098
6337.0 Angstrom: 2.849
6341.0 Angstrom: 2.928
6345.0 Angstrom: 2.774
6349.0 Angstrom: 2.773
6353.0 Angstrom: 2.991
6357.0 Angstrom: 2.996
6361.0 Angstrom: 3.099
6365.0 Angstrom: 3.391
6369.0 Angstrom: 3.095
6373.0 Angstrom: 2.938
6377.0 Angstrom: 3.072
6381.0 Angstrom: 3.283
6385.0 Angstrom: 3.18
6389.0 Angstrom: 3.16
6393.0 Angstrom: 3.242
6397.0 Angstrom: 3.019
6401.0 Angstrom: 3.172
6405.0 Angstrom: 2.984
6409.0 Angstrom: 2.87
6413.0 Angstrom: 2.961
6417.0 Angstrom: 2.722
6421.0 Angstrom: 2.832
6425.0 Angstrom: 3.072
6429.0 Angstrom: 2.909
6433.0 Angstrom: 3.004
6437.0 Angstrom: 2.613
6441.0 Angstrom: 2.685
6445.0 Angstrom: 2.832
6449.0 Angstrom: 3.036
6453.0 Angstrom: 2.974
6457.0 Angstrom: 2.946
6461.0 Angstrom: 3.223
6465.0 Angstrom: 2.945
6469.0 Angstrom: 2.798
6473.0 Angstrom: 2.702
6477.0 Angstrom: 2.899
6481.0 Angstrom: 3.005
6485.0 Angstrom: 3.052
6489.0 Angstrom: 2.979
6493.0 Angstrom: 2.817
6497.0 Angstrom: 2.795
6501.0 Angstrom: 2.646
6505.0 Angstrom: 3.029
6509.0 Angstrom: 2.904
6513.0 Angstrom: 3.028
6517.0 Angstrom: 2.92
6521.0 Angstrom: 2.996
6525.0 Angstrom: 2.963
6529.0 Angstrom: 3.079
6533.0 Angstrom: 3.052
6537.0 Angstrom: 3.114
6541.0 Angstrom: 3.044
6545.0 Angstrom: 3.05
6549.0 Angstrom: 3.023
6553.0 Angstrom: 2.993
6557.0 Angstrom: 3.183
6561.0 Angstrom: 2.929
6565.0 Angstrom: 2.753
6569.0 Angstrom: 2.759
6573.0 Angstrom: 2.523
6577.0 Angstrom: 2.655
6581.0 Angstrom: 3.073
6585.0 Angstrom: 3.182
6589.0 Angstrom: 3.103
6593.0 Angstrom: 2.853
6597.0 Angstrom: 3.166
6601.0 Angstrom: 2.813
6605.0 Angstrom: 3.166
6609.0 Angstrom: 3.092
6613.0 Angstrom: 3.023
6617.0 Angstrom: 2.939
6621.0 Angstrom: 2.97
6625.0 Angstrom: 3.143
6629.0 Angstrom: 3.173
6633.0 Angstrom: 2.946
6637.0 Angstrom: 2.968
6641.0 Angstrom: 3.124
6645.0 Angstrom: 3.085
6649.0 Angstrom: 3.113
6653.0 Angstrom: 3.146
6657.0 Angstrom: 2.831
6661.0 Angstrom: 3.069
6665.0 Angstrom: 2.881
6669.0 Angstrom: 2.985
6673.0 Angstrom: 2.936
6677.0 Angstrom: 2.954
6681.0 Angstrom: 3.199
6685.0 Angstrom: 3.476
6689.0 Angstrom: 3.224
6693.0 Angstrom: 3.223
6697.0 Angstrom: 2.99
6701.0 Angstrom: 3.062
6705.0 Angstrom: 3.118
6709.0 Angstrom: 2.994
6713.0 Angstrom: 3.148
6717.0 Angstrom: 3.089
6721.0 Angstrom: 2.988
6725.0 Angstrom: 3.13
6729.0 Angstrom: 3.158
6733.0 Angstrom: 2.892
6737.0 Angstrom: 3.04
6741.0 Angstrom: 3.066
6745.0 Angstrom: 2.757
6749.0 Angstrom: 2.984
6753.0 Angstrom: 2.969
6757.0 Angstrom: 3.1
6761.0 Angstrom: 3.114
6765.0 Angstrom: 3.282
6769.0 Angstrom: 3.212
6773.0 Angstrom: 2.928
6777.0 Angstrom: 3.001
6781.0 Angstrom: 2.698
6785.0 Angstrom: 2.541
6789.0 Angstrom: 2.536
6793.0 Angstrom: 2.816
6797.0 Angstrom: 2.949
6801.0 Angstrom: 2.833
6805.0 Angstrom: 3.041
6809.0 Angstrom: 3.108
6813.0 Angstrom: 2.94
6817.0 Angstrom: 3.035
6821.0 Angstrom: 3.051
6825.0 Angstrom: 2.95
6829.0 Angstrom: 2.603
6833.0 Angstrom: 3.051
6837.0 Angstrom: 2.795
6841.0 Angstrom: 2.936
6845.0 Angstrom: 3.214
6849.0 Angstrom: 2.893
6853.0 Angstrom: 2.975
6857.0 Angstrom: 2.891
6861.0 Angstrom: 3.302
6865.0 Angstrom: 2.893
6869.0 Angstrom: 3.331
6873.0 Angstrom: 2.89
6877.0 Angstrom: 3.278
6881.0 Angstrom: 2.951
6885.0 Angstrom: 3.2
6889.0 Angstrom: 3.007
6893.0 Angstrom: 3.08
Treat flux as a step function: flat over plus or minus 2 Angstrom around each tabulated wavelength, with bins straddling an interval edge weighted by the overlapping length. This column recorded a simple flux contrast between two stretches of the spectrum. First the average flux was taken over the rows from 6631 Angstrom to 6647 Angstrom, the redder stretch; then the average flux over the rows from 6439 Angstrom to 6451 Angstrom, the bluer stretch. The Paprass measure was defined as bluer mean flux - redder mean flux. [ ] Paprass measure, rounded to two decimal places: -0.18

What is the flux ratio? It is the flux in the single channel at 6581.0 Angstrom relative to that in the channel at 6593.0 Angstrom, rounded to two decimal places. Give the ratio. 1.08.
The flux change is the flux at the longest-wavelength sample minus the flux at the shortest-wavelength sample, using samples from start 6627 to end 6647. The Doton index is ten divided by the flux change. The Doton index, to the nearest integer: -114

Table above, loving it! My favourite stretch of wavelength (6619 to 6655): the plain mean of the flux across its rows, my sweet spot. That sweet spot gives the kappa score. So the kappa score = 3.07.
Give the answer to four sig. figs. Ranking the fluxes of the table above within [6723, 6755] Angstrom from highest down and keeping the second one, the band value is 3.130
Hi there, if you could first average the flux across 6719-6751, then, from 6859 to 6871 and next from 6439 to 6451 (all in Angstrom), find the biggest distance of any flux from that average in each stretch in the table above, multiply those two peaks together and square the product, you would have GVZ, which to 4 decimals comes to 0.0109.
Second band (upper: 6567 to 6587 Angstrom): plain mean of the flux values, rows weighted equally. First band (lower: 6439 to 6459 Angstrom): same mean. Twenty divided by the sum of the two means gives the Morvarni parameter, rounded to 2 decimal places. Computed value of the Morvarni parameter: 3.49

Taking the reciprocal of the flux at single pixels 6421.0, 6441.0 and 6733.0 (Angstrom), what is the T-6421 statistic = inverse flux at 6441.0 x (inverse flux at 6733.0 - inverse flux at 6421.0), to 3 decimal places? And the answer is -0.003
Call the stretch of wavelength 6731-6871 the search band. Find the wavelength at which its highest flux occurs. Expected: 6869.0 Angstrom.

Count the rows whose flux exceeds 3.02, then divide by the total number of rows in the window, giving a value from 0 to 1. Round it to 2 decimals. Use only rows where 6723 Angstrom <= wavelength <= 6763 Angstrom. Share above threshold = 0.60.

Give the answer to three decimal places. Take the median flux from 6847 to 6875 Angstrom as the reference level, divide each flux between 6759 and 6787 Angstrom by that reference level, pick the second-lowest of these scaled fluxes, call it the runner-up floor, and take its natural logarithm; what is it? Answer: -0.070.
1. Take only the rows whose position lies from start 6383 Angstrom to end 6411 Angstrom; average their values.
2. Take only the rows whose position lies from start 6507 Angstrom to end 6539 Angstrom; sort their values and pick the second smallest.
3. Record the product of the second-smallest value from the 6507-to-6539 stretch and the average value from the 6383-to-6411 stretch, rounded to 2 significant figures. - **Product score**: 9.0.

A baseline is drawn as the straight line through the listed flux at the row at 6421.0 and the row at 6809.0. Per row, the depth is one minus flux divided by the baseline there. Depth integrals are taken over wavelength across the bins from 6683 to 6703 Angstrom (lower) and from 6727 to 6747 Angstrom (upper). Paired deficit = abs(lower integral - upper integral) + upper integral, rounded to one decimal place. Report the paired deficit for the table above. 2.1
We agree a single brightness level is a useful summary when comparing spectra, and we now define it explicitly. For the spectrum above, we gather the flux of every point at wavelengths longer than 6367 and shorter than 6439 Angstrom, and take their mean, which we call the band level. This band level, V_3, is 3.01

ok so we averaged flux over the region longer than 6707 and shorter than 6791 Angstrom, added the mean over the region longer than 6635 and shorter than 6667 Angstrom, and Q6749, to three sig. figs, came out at 6.01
